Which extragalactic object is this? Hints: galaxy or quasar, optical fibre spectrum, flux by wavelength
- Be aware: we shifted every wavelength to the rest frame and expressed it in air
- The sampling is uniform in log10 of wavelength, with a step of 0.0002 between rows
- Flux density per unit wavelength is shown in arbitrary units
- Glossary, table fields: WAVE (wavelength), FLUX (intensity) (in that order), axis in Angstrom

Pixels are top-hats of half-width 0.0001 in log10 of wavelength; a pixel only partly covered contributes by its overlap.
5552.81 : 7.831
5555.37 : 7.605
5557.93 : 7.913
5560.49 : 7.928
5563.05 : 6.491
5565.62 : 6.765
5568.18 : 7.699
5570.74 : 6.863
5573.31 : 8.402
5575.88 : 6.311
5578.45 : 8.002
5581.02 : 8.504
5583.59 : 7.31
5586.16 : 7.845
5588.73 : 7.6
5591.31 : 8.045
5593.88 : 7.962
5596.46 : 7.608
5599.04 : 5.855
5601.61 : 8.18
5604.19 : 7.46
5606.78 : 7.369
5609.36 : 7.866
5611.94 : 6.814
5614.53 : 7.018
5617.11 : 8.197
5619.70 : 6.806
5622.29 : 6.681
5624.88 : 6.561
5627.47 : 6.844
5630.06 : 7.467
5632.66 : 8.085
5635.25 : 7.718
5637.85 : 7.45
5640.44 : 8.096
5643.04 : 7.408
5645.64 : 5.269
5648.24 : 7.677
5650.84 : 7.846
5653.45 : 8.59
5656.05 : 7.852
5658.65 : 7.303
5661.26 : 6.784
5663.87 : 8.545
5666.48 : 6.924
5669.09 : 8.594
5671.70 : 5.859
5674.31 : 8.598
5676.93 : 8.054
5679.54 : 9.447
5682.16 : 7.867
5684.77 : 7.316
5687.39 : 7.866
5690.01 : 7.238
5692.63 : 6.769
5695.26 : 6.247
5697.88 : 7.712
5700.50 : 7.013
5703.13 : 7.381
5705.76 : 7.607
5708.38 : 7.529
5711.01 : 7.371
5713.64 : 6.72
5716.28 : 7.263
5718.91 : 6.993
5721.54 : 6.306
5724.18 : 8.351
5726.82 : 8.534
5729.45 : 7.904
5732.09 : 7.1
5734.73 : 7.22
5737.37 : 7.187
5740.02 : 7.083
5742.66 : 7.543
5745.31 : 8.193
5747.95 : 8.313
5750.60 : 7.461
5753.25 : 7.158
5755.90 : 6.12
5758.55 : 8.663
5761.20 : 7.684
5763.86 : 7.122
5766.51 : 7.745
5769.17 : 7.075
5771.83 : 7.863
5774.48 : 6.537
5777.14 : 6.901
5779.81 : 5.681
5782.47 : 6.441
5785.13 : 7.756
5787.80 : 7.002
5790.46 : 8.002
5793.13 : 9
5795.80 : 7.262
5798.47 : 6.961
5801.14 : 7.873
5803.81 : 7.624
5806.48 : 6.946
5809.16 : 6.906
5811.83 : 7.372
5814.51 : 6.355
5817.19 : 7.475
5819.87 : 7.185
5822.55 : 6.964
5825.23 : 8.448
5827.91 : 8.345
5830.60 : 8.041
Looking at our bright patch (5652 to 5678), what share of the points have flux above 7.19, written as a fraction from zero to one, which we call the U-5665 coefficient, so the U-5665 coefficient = 0.70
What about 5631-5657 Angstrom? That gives 0.90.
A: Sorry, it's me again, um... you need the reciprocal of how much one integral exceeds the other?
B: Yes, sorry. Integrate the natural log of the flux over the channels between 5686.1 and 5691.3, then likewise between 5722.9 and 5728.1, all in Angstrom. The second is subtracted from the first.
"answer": -2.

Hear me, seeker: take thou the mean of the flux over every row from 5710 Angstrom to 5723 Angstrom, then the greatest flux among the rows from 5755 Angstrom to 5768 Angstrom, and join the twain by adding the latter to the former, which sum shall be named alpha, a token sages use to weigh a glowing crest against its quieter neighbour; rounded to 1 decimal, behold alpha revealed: 15.6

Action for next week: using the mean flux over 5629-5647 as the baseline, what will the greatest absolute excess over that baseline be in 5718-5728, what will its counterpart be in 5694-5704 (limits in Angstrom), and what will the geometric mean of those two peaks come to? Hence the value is 1.1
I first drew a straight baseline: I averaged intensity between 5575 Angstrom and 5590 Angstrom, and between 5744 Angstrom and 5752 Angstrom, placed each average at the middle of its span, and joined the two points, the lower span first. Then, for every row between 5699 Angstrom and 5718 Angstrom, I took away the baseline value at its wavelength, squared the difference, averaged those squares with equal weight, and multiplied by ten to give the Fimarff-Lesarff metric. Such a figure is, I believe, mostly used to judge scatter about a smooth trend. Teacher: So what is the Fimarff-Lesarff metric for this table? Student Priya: 5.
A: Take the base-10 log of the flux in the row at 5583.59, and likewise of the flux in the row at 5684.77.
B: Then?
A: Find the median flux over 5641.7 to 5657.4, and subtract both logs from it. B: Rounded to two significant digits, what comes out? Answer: 6.0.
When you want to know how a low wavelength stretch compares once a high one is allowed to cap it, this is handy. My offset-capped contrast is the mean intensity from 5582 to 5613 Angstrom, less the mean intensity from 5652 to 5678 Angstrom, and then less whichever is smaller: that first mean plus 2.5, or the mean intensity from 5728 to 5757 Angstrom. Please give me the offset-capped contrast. -7.6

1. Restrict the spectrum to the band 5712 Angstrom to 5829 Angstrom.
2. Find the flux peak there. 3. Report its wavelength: 5793.13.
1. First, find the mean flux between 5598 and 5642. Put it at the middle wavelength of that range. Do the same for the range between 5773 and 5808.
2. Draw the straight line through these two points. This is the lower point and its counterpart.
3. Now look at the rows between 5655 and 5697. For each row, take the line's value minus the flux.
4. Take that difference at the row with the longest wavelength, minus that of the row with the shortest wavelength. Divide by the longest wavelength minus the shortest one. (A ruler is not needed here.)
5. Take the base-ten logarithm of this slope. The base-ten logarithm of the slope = -1.39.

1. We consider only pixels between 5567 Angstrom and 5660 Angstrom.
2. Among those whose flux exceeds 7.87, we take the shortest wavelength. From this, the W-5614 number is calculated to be 5573.31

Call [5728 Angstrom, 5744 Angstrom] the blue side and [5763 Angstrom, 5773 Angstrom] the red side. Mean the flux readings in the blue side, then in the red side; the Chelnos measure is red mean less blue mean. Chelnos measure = 0.11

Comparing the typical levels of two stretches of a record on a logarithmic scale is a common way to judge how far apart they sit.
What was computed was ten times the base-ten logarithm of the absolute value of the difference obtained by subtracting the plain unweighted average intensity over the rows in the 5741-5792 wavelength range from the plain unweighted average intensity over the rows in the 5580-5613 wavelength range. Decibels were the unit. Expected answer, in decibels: -6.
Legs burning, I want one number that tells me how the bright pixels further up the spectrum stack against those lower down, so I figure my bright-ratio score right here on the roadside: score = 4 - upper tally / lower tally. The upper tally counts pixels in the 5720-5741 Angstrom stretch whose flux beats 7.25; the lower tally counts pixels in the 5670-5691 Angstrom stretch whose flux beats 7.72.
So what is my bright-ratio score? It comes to 3.4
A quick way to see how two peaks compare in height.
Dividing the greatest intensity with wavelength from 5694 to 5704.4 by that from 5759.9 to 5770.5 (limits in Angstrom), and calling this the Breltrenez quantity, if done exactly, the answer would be 1.00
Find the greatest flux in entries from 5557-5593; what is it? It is 8.504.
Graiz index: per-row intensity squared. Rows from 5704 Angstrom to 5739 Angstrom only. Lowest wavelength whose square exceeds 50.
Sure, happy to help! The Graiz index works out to 5705.76 Angstrom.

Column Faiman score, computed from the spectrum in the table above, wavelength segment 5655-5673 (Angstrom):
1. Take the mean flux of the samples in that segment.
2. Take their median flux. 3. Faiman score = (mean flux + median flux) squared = 216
